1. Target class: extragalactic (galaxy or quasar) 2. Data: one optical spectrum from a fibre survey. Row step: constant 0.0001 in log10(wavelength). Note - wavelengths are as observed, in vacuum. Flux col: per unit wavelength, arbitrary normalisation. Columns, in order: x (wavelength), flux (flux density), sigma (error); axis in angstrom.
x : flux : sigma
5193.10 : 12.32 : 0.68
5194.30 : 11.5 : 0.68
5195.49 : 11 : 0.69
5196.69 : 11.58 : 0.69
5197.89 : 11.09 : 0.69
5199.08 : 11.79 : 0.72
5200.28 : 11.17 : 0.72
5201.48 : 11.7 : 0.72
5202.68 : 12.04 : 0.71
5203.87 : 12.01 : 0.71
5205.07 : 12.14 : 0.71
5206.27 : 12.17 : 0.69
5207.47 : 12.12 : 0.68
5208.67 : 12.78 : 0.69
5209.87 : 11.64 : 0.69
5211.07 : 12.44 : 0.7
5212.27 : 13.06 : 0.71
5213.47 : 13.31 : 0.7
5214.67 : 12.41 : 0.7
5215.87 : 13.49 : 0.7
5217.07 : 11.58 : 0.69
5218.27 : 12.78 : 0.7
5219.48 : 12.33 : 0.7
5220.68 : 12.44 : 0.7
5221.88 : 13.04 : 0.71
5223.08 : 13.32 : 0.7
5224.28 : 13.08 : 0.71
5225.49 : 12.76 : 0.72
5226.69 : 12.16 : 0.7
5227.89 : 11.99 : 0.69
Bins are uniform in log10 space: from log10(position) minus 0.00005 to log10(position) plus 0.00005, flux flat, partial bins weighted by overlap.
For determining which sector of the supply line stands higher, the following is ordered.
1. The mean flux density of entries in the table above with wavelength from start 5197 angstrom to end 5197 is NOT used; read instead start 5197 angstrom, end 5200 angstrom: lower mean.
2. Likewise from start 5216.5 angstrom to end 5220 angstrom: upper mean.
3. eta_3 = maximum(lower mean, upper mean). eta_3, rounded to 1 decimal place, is 12.2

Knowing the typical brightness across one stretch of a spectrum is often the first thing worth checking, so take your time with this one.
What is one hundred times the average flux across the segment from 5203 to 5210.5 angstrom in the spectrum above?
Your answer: 1214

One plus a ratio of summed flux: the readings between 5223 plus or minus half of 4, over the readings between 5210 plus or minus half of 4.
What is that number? 2.07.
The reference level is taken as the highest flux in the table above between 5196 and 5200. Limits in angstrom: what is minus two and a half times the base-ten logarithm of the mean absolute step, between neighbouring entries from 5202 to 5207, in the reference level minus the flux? 3.0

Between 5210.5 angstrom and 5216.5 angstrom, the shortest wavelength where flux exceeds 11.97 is 5211.07 angstrom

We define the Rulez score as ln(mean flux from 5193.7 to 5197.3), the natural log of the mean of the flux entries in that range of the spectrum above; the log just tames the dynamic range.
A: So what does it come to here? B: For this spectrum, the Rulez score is 2.43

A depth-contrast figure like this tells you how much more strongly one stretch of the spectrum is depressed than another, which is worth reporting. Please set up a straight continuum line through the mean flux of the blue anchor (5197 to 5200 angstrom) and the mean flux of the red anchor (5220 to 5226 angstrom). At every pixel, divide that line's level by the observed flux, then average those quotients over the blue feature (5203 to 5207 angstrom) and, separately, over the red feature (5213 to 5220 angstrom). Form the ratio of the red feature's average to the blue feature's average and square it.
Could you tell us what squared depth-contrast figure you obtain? 1.03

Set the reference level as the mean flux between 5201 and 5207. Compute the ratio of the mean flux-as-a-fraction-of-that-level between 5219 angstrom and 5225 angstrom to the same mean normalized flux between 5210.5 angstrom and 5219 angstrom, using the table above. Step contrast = 1.01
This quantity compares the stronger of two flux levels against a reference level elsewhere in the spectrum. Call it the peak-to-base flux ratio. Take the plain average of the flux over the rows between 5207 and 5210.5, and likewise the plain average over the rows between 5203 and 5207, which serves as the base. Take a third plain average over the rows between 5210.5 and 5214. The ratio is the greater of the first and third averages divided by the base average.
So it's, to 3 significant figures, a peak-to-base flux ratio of 1.07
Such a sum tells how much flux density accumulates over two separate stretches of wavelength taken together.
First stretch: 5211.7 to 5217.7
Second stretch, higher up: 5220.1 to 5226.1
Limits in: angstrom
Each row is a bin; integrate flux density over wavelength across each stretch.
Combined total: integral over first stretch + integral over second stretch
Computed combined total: 154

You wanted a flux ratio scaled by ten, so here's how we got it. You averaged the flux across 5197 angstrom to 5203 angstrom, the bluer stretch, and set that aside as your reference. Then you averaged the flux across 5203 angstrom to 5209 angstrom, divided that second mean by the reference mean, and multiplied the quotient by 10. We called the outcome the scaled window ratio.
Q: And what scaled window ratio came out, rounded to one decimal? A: 10.6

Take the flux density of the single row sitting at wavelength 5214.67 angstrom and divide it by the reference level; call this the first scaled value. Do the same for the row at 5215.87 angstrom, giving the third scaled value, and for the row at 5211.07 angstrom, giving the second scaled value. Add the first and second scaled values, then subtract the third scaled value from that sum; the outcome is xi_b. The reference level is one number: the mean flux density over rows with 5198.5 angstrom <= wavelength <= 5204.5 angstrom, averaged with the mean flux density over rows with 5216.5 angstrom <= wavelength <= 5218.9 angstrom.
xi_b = 0.95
